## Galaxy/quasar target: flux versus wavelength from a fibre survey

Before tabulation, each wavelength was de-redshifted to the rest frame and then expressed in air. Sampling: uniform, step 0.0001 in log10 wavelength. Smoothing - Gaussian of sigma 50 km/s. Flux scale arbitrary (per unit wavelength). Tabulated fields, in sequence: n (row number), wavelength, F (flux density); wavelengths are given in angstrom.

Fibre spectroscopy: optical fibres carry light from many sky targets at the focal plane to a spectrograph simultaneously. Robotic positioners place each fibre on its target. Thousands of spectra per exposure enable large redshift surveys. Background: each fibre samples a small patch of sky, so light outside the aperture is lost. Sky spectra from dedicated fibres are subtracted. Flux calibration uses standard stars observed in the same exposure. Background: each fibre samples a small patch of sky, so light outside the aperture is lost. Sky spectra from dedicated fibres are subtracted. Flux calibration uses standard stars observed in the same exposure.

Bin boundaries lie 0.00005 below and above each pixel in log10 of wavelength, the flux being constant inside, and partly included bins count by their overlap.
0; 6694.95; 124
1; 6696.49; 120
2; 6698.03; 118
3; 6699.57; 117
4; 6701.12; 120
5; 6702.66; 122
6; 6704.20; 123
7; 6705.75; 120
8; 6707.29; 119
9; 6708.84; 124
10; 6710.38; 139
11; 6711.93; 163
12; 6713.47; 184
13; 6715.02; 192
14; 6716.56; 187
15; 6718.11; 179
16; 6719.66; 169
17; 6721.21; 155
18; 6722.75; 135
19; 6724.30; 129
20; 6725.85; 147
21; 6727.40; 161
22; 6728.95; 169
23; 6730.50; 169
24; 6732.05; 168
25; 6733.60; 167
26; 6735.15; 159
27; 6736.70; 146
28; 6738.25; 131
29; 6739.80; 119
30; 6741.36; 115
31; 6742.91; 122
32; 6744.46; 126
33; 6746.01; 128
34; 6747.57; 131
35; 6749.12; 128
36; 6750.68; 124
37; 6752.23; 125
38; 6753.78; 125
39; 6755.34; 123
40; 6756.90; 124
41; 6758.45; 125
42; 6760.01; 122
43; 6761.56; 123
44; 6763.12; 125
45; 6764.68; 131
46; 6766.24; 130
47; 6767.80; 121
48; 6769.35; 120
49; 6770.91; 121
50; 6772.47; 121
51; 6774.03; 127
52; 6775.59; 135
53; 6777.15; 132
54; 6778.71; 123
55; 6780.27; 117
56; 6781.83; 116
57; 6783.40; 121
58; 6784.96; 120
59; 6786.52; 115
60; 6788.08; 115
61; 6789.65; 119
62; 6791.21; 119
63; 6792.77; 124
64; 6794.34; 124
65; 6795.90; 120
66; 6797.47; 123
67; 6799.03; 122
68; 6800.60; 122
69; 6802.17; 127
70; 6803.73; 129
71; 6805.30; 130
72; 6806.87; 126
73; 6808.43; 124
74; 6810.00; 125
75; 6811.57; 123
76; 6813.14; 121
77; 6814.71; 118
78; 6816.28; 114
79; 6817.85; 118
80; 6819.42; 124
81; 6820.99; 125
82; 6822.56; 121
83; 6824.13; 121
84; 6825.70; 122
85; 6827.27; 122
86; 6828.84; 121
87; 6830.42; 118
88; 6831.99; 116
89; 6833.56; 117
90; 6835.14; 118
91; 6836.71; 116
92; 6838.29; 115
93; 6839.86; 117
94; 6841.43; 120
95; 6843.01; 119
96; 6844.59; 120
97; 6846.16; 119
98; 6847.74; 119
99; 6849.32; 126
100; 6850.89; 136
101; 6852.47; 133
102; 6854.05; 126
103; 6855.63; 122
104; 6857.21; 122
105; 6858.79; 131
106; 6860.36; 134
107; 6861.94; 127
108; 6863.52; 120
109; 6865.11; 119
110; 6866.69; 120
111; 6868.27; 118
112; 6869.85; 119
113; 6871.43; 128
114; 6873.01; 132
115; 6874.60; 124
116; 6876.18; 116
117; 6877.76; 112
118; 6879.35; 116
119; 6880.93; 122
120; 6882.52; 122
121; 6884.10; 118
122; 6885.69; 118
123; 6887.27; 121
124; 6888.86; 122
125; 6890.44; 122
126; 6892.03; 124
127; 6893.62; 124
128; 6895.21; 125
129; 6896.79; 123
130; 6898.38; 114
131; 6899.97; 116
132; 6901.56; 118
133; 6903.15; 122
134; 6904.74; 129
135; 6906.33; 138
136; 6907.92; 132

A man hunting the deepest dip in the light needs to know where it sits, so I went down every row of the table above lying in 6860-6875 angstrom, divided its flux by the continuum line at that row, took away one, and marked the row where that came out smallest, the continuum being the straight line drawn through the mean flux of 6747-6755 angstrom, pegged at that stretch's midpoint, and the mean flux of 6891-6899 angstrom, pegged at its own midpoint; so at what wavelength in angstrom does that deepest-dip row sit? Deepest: 6868.27 angstrom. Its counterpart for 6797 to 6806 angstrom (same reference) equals 6799.03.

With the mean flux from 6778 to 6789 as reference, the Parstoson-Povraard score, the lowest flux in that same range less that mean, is -3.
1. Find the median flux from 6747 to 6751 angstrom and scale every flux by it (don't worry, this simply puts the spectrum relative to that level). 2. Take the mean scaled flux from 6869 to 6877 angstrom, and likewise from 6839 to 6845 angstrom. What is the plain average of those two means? 0.95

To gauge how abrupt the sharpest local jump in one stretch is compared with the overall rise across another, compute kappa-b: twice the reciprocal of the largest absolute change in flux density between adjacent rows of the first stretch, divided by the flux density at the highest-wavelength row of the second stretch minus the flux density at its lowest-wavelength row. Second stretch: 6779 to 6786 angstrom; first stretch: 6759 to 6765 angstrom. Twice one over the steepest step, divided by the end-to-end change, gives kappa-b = 0.11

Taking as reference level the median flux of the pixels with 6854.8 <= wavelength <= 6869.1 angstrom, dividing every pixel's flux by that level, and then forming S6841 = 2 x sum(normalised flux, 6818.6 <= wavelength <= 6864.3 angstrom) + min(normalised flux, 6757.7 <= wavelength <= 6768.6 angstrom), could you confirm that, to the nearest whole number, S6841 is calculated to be 59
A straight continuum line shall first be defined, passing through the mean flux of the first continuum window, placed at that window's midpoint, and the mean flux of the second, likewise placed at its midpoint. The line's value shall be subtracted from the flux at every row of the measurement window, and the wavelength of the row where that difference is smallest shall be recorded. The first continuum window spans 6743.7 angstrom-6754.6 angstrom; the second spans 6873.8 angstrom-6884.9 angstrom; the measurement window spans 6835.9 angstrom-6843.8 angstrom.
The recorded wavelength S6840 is 6838.29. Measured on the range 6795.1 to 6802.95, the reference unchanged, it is 6795.90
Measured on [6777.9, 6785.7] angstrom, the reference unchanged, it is 6781.83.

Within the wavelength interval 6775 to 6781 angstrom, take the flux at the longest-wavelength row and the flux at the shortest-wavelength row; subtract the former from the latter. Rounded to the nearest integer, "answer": 18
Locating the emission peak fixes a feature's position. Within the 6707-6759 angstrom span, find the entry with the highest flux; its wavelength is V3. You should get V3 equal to 6715.02 angstrom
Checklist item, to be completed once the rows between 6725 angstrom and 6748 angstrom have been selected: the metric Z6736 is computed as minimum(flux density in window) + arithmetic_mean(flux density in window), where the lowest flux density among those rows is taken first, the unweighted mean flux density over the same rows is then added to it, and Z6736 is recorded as 259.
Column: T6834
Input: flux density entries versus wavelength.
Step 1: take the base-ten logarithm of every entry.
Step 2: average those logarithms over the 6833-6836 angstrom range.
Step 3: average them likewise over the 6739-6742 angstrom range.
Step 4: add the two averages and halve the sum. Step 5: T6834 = 2.07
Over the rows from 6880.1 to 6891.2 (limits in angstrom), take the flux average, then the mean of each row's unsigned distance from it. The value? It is 1.6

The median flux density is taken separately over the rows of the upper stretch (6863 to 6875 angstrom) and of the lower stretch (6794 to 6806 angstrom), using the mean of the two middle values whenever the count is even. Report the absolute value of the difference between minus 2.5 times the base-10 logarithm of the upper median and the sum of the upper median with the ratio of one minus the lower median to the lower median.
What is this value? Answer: 124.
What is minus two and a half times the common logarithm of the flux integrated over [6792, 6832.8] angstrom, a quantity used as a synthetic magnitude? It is -9.2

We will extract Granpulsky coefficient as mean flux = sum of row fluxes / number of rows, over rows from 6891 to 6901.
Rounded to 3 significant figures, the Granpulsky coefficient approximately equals 121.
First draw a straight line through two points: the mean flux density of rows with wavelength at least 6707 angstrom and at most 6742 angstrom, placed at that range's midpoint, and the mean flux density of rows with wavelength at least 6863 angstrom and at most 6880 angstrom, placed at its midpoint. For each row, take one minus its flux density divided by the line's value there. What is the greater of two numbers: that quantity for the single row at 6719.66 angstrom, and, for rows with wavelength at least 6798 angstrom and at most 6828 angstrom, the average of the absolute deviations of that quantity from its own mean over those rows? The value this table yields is 0.02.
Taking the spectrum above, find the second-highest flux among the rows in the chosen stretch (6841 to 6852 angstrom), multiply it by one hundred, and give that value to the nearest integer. 12600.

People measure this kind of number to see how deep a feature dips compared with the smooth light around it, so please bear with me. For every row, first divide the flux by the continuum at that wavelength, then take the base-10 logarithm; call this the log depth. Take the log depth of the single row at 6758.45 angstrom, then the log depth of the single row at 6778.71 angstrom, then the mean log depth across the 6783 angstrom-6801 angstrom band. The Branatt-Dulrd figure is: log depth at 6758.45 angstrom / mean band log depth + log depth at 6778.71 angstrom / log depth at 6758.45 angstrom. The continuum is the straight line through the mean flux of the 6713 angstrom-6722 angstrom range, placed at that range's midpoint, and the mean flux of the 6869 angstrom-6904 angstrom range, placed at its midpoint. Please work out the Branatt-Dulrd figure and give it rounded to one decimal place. 2.0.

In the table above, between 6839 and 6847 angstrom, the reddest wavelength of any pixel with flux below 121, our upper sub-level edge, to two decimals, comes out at 6846.16 angstrom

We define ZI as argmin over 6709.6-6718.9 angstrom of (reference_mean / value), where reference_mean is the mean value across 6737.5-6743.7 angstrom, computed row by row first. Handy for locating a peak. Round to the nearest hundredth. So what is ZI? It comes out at 6715.02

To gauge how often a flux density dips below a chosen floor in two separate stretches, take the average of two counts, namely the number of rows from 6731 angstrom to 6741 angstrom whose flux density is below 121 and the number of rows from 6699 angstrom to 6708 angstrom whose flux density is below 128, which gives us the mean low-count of 3.50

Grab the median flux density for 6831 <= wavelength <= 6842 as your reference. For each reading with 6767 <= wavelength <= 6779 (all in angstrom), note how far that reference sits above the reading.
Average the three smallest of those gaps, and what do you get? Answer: -14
